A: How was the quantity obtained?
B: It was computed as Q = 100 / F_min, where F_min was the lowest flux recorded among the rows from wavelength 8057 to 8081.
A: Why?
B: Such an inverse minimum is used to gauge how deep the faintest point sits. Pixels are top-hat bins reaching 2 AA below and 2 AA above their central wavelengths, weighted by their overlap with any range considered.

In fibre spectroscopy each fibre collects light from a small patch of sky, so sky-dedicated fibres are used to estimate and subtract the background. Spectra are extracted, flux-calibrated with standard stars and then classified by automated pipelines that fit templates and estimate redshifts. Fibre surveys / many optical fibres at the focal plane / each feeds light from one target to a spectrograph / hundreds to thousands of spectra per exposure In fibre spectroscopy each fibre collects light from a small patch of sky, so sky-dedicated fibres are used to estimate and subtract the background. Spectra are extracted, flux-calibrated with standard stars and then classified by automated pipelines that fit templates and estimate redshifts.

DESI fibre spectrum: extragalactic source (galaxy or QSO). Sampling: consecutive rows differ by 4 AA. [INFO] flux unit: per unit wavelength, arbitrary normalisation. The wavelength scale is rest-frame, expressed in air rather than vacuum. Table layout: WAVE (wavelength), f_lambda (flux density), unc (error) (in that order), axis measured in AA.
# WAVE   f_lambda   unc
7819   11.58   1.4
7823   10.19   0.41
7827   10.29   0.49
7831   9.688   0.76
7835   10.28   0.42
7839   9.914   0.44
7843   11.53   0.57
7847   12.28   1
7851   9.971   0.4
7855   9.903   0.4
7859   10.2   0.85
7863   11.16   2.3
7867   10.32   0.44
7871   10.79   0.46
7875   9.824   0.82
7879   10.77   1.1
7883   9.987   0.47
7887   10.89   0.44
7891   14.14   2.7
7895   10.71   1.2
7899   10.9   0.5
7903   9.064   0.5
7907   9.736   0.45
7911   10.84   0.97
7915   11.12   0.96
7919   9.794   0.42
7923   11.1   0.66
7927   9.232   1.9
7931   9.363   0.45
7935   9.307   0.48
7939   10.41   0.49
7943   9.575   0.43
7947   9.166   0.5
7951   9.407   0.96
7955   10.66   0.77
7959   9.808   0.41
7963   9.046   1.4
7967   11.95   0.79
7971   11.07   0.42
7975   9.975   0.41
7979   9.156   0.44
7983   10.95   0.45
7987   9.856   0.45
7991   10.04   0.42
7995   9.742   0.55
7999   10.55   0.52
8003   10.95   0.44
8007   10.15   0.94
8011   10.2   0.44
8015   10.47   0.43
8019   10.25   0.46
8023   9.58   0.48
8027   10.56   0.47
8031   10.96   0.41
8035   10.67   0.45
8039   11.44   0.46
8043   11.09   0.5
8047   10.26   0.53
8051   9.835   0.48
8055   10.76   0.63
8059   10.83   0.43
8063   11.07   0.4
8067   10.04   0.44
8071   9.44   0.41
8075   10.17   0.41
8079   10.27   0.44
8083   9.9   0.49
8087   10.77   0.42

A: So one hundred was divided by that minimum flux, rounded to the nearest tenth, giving 10.6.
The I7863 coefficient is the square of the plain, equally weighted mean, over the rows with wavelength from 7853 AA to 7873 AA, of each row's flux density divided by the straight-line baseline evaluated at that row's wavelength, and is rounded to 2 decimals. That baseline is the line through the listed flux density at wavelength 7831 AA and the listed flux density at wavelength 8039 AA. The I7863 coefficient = 1.11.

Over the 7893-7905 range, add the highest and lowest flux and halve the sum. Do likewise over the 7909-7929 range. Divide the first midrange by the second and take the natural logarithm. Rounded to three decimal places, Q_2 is -0.019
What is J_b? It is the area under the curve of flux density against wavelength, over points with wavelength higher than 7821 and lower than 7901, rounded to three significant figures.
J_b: 855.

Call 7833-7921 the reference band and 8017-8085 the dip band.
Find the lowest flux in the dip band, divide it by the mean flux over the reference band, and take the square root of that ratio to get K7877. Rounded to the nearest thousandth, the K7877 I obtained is 0.942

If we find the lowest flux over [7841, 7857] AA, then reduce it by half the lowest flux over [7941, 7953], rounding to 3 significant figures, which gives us 5.32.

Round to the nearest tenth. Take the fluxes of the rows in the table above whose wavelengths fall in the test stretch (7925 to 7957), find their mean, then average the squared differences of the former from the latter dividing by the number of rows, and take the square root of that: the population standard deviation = 0.5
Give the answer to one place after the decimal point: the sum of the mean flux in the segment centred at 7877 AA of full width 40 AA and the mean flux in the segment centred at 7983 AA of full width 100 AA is 21.0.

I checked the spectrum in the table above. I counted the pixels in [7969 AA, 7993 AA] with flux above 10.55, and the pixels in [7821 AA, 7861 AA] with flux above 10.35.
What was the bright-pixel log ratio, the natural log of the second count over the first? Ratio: 0.00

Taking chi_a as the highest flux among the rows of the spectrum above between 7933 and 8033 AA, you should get 11.95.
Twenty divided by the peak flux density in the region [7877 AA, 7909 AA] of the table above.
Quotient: 1.41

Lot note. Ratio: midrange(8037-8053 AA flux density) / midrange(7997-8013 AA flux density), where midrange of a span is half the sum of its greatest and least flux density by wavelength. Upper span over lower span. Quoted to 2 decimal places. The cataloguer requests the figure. 1.01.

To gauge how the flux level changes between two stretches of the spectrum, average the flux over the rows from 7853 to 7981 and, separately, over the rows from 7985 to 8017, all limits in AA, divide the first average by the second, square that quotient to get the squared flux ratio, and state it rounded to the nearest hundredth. 1.01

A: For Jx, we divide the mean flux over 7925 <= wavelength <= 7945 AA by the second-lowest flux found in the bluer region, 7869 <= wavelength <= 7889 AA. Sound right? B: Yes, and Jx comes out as 0.96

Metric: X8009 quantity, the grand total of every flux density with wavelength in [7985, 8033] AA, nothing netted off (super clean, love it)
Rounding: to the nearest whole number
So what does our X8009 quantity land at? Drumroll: 123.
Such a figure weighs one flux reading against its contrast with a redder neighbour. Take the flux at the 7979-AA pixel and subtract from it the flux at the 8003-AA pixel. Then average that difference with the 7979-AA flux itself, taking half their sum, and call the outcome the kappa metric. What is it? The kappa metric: 3.7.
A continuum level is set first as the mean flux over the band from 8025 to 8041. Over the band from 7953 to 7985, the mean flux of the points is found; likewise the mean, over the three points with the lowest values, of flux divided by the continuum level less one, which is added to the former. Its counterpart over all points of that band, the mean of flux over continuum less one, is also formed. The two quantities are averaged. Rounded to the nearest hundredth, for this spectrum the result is 5.06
